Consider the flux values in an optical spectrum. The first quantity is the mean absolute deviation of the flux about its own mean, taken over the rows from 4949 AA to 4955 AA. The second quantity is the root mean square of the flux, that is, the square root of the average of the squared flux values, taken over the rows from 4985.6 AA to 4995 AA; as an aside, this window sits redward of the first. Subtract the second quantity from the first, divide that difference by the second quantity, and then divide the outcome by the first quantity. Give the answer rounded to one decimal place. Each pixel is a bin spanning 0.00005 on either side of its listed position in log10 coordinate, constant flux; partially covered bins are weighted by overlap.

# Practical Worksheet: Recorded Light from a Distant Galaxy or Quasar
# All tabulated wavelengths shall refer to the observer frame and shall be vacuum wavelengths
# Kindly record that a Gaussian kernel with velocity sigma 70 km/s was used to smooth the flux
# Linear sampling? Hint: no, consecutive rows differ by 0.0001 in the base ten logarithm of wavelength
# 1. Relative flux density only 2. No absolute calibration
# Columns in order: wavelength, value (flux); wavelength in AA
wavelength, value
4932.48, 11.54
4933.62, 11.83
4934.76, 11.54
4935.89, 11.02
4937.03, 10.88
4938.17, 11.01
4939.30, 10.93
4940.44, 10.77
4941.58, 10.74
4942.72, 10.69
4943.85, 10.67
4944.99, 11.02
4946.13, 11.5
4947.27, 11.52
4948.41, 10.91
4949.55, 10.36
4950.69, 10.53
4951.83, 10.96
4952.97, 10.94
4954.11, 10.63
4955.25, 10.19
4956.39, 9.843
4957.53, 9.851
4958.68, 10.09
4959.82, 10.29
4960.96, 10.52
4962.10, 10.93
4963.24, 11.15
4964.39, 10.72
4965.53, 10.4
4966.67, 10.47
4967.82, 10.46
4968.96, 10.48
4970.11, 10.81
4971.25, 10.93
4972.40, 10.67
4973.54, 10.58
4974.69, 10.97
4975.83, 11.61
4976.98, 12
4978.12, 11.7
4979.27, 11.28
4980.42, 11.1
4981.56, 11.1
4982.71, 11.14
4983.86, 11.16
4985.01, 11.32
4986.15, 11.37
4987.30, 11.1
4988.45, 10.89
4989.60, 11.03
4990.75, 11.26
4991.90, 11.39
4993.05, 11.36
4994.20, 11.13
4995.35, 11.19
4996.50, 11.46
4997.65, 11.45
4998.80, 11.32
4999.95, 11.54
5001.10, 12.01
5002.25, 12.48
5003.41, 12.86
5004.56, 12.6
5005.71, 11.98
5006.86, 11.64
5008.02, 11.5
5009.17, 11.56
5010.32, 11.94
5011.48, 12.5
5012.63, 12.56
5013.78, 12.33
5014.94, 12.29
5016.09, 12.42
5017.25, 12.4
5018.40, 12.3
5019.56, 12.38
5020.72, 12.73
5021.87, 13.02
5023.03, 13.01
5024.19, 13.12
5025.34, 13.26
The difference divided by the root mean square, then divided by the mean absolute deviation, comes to -4.6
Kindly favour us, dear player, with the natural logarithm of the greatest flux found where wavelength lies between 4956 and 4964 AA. 2.41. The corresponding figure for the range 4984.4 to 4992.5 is 2.43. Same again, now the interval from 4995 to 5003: 2.52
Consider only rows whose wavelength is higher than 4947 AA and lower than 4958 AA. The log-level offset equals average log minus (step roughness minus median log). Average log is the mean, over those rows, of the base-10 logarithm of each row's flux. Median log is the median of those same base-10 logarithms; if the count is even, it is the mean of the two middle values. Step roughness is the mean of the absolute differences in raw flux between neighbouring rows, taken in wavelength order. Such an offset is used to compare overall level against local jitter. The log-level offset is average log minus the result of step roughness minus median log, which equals 1.73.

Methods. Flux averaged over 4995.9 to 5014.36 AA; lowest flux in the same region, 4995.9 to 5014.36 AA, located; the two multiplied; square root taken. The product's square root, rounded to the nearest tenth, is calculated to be 11.6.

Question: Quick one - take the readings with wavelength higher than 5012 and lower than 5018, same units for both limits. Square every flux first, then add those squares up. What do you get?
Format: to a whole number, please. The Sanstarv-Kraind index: 769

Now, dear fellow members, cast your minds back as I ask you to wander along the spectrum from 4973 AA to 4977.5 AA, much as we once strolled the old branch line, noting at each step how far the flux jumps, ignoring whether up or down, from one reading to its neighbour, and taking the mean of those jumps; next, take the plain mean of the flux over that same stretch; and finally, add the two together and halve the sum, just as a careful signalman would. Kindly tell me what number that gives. 5.9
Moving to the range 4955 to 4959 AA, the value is 5.1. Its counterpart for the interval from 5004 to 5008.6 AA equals 6.1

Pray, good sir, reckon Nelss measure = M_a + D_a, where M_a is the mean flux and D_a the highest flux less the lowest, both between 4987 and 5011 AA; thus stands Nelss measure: 13.6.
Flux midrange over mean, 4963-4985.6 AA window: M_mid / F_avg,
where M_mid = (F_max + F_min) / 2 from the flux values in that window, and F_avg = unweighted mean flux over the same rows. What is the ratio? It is 1.018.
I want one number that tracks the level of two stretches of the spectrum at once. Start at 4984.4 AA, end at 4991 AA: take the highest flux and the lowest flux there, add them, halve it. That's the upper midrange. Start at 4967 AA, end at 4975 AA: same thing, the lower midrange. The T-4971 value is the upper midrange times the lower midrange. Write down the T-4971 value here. 119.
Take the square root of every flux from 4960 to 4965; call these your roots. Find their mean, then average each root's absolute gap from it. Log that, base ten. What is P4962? -1.50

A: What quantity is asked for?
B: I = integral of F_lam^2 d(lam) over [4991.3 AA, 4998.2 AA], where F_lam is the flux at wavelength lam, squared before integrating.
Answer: 886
